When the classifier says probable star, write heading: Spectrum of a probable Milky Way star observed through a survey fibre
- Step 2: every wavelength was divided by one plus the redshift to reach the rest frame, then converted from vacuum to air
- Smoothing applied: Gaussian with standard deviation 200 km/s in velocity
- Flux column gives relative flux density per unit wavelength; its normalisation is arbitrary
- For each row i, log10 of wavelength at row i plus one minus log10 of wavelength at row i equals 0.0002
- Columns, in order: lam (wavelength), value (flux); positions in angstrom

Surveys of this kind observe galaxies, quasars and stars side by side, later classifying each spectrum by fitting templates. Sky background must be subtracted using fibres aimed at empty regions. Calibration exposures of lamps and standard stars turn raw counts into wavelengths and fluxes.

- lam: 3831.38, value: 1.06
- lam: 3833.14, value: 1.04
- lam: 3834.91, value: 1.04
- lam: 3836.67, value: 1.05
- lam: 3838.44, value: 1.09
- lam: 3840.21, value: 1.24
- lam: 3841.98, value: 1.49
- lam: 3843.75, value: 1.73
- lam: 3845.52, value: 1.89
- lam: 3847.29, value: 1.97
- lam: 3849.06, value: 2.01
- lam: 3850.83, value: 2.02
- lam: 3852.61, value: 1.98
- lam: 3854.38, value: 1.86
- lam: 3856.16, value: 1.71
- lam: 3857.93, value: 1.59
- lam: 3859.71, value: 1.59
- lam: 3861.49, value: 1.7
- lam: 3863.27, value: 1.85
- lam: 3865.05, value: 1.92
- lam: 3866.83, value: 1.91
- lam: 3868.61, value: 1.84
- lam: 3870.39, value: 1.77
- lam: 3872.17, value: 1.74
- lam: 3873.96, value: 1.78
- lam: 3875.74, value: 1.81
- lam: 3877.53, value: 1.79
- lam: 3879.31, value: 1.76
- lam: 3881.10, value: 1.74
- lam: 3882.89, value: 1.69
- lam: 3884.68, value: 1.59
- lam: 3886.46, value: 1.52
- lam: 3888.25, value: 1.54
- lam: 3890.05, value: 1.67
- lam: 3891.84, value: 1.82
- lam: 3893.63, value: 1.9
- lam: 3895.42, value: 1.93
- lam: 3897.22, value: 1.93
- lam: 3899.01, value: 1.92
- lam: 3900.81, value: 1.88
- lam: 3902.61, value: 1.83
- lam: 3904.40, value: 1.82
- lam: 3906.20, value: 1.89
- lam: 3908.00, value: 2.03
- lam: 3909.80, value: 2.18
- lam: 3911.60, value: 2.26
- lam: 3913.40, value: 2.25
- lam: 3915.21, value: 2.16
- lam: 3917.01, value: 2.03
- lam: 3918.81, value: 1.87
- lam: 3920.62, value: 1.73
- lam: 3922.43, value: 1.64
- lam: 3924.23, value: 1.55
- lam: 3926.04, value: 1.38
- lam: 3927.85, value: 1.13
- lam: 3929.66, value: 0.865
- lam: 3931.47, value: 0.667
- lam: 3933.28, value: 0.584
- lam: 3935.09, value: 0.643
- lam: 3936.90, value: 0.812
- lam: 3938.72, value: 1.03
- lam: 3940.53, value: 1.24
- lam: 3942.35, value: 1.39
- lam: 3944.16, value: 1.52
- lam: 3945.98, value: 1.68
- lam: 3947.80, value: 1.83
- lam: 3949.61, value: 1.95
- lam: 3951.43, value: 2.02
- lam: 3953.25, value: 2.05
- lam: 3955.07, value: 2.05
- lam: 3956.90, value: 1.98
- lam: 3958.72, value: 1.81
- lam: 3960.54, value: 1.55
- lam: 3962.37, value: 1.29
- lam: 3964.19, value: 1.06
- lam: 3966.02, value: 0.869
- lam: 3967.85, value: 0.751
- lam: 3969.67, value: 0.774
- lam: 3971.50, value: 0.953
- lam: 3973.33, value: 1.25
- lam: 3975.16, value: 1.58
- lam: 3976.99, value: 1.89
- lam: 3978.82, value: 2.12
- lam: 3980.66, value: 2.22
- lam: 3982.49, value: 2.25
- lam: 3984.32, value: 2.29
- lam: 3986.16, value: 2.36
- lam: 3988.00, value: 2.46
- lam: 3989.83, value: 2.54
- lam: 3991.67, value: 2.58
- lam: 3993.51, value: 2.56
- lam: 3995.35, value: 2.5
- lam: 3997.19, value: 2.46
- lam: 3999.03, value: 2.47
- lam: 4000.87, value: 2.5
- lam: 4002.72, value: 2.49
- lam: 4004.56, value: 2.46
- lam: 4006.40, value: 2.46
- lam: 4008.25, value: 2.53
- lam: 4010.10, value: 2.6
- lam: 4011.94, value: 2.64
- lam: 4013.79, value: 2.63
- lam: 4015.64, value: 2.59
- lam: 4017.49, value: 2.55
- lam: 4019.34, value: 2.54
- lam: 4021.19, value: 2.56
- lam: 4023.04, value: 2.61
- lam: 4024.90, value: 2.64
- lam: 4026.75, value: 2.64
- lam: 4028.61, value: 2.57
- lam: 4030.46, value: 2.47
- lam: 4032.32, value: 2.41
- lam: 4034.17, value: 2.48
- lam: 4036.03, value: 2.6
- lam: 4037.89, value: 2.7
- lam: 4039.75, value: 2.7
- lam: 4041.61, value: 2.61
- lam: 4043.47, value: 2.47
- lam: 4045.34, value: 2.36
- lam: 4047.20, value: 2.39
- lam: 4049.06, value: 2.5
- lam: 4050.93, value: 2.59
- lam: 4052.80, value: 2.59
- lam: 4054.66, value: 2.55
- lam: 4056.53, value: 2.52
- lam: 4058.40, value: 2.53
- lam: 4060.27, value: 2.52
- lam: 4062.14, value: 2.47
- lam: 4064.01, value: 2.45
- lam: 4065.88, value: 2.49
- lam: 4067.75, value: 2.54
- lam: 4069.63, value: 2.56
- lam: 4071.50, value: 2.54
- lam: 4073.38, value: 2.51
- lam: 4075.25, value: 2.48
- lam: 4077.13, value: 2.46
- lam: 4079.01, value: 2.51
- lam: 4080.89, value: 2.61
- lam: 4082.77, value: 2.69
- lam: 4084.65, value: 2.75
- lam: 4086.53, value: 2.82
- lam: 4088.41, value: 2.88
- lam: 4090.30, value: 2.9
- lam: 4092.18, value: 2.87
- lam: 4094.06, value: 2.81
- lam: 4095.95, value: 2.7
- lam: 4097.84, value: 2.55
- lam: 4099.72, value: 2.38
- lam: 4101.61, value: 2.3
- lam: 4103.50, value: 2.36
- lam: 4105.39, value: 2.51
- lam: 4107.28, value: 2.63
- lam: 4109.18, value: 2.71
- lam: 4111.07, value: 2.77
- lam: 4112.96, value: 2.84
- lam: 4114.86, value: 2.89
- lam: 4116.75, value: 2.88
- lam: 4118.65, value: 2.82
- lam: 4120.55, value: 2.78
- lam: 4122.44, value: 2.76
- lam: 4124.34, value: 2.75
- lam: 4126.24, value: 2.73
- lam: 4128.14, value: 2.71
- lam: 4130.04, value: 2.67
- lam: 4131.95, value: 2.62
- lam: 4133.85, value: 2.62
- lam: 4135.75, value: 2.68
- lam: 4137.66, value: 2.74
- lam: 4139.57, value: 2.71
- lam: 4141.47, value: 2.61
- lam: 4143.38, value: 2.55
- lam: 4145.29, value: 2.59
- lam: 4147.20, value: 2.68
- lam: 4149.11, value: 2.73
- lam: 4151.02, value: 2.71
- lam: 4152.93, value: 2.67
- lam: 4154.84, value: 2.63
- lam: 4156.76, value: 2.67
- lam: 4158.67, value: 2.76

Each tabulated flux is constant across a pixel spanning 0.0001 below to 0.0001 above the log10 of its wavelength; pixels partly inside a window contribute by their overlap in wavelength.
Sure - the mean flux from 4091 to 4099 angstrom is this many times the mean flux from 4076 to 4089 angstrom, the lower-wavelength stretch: 1.02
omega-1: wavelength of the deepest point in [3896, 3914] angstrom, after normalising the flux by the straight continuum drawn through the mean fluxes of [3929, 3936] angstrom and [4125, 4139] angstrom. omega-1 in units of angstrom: 3906.20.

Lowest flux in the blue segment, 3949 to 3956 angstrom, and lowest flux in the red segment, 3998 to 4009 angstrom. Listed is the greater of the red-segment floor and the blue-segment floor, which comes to 2.46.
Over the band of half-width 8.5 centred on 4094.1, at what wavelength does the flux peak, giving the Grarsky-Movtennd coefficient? 4090.30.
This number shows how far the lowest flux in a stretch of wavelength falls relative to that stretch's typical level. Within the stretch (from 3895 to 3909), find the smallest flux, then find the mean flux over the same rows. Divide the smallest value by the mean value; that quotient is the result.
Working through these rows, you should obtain 0.956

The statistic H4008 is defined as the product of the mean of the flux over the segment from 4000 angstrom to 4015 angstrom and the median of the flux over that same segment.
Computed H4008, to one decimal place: 6.4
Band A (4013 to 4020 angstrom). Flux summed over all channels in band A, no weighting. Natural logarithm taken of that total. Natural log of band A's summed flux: 2.33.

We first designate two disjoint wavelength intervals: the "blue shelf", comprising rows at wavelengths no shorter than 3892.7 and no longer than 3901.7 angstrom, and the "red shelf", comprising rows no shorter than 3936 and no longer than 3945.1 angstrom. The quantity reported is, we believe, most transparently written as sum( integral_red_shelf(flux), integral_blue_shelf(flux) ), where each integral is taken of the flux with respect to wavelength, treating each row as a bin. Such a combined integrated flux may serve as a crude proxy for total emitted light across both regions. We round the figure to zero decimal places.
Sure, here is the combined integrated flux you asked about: 28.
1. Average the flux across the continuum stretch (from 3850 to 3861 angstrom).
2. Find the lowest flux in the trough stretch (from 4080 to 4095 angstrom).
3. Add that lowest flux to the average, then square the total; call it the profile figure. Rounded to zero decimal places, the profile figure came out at 19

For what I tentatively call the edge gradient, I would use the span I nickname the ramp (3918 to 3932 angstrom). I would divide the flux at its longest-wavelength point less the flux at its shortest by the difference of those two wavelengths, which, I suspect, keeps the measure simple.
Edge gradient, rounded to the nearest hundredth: -0.10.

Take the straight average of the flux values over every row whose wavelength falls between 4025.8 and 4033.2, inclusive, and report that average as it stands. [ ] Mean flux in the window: 2.5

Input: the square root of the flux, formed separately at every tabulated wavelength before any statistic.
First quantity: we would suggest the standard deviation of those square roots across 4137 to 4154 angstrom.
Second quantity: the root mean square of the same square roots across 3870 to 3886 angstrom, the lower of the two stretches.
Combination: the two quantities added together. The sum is 1.34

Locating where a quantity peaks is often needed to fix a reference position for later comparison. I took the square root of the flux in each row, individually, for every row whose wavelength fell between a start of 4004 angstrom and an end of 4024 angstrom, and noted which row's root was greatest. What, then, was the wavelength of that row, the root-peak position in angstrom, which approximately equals 4011.94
